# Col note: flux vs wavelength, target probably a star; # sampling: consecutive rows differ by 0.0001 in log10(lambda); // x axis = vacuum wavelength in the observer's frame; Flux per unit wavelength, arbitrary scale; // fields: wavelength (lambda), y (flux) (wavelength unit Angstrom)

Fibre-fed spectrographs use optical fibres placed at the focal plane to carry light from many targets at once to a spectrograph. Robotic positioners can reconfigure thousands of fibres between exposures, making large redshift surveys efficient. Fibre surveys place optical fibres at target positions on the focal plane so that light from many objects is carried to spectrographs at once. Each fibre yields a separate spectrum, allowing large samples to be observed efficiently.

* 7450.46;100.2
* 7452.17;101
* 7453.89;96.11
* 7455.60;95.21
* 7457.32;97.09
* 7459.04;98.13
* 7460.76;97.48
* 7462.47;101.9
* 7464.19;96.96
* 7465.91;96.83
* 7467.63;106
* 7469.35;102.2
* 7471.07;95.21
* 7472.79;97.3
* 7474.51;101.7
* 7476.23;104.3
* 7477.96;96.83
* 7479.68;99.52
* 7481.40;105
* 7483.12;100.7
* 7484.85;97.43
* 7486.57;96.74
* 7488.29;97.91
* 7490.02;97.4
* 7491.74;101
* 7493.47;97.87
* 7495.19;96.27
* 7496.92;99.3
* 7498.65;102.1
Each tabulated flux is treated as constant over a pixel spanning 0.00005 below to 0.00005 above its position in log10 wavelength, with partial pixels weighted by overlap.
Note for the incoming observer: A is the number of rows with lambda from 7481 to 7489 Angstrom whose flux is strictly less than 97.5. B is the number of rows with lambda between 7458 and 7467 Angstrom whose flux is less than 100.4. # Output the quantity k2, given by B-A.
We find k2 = 2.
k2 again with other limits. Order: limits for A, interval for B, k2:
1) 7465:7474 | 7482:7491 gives 1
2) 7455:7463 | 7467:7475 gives -1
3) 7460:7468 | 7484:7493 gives 1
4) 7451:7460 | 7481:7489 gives 0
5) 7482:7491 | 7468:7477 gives -1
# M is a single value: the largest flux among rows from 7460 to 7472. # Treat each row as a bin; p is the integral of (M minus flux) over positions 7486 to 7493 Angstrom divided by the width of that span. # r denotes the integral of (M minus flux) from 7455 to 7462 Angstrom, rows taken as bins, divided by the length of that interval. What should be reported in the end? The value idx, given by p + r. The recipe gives 16.4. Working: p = 7.7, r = 8.7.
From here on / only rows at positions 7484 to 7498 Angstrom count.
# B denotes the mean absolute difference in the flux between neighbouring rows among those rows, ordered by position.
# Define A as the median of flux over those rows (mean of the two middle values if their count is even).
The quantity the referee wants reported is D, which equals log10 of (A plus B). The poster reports 2.00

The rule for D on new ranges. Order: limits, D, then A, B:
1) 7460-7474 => 2.01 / 97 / 4.5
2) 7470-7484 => 2.02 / 100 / 4.1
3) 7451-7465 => 2.00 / 97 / 2.7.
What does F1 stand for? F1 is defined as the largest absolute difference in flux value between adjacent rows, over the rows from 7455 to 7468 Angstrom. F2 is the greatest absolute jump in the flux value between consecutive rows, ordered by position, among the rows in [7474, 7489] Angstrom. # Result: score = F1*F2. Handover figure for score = 68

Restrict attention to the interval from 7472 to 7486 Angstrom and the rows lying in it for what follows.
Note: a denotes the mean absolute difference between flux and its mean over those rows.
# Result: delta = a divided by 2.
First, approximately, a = 2.6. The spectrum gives 1.29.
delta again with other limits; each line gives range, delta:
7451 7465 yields 0.88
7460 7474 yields 1.55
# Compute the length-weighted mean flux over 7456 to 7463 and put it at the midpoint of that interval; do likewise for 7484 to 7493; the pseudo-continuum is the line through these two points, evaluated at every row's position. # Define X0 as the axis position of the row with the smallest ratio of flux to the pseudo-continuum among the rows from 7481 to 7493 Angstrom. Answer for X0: 7486.57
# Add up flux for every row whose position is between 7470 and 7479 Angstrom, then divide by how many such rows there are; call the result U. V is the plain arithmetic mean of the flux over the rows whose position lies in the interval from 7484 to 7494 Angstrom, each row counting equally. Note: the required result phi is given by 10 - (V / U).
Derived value 9.01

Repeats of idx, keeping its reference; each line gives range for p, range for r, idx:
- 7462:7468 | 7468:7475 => 12.7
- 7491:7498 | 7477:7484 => 12.8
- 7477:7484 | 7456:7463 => 13.2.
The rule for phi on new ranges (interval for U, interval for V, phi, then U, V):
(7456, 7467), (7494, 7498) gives 9.00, 98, 97.8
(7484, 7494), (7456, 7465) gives 9.00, 98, 98.3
